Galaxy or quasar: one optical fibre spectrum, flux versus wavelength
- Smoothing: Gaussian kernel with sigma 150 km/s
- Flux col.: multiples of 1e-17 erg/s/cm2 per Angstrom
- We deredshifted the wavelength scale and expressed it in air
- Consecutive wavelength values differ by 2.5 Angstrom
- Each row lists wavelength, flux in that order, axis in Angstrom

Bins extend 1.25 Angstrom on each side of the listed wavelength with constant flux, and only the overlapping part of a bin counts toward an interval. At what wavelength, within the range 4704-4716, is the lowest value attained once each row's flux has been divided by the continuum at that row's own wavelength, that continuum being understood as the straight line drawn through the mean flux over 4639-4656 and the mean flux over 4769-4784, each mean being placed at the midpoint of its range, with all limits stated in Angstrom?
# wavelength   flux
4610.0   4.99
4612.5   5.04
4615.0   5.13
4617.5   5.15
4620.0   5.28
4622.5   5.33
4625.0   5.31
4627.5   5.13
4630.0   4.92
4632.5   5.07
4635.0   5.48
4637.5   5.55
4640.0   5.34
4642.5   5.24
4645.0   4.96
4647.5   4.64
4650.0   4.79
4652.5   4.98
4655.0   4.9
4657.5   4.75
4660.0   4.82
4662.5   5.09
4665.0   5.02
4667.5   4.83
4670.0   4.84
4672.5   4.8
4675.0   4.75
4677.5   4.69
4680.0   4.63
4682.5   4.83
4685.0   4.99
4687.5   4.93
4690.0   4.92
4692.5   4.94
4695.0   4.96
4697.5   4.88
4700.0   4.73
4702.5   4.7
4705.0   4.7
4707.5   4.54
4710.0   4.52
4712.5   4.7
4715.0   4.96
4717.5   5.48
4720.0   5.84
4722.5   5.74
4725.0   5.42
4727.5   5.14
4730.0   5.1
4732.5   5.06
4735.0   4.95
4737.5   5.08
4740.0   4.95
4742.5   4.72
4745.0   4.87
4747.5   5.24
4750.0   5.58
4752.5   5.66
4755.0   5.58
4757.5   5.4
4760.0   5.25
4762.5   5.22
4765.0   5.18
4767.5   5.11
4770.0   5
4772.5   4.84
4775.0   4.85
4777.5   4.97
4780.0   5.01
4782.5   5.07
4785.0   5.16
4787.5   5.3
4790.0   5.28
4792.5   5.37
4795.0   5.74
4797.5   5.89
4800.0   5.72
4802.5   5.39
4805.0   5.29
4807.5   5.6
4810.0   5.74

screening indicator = 4710.0 Angstrom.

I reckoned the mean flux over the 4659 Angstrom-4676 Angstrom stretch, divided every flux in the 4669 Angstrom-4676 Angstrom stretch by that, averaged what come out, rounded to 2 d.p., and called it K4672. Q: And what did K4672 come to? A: 0.98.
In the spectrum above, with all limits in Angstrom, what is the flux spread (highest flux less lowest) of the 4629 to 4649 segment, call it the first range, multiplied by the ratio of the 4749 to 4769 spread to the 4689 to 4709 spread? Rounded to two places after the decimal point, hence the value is 1.19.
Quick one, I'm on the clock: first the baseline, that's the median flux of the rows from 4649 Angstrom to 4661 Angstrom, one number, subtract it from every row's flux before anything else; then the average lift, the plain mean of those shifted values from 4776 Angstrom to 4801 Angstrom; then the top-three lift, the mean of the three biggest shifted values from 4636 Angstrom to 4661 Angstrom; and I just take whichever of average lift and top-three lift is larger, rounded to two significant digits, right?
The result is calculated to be 0.56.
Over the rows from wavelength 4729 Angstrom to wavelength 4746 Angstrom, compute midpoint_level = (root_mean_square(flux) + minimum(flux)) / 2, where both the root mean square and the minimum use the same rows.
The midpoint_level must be 4.84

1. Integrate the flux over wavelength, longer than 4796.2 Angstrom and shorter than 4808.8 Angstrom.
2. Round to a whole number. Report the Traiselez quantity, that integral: 70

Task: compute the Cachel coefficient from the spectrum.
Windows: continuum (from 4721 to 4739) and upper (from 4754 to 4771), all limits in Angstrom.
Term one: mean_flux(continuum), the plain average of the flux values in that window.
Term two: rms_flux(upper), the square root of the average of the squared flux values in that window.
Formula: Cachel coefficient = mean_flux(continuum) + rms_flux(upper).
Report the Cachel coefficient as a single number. 10.5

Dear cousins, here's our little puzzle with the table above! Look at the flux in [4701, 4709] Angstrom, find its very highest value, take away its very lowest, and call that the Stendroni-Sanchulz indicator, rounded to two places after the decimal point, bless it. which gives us 0.16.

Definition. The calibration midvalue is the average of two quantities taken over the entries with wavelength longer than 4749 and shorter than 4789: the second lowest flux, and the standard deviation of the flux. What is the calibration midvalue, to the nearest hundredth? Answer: 2.55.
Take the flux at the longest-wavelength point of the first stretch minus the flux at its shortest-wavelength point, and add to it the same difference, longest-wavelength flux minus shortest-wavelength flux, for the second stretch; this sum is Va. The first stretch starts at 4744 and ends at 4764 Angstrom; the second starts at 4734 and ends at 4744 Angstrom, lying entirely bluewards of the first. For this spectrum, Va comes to 0.12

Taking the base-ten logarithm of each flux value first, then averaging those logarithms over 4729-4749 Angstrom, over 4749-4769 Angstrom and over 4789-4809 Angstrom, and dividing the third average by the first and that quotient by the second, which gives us 1.46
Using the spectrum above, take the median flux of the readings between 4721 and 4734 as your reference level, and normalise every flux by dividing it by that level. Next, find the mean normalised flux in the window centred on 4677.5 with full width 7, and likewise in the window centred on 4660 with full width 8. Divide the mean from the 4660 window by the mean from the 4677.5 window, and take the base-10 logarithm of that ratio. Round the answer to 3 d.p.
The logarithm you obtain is 0.018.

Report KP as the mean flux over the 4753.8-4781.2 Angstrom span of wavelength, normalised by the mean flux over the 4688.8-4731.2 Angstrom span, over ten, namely 0.102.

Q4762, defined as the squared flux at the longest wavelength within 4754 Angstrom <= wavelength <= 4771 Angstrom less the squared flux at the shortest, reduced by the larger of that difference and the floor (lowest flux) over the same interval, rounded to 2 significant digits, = -11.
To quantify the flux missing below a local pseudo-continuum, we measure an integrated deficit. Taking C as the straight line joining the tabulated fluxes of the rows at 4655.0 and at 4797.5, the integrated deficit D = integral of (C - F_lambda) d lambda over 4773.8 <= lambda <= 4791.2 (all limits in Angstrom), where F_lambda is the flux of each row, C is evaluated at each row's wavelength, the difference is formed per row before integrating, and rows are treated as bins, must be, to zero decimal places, 12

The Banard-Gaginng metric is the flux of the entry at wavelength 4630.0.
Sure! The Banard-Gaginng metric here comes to 4.92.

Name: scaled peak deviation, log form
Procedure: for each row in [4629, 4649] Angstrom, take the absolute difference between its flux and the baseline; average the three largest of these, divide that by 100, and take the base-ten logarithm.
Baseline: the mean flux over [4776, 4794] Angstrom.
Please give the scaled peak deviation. -2.39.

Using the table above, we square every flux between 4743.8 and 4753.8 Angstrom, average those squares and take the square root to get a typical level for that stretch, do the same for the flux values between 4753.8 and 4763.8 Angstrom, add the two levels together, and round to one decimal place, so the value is 10.7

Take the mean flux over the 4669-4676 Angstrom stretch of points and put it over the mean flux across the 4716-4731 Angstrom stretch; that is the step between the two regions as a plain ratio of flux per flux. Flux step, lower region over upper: 0.88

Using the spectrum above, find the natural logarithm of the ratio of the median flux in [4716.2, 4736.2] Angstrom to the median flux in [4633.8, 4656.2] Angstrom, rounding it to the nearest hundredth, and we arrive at 0.06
